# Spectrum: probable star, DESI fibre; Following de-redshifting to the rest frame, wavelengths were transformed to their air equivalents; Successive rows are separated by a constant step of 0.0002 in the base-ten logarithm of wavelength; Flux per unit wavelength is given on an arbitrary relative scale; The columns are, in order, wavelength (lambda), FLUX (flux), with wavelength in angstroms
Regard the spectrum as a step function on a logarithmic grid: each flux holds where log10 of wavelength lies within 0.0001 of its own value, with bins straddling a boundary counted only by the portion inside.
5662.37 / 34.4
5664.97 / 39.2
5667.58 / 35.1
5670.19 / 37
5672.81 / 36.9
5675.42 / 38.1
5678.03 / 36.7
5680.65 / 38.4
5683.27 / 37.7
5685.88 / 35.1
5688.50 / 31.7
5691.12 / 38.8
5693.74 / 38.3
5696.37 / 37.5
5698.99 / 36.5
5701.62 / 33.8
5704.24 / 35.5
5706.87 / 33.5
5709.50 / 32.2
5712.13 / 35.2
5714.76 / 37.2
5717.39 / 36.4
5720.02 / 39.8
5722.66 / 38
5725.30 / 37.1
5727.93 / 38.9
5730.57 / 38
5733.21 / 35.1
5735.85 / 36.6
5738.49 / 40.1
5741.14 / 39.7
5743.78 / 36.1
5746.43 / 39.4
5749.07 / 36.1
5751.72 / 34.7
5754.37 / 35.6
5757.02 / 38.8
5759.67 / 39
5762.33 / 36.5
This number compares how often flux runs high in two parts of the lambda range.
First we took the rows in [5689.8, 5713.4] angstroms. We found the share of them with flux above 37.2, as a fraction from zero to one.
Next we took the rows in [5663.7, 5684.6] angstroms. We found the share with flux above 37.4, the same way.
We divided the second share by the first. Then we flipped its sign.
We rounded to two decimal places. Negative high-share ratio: -1.50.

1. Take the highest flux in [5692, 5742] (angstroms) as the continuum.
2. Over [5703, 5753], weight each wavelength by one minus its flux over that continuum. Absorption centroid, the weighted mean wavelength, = 5724.5 angstroms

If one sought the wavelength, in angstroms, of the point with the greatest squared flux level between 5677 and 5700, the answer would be 5691.12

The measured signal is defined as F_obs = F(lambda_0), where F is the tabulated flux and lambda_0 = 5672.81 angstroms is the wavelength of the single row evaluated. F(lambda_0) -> 36.9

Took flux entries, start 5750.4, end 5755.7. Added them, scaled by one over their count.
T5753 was 35.2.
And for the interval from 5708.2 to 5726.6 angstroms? 36.6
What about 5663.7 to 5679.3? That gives 37.2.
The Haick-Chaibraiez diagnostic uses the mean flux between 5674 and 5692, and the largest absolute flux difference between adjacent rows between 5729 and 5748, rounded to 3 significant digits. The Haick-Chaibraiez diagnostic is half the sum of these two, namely 20.1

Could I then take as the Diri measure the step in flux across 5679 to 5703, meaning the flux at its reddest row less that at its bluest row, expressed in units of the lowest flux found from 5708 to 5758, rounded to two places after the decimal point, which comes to -0.14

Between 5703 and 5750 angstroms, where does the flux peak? 5738.49 angstroms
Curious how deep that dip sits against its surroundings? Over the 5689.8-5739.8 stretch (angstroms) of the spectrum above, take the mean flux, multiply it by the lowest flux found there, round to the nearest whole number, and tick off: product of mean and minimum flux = 1184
